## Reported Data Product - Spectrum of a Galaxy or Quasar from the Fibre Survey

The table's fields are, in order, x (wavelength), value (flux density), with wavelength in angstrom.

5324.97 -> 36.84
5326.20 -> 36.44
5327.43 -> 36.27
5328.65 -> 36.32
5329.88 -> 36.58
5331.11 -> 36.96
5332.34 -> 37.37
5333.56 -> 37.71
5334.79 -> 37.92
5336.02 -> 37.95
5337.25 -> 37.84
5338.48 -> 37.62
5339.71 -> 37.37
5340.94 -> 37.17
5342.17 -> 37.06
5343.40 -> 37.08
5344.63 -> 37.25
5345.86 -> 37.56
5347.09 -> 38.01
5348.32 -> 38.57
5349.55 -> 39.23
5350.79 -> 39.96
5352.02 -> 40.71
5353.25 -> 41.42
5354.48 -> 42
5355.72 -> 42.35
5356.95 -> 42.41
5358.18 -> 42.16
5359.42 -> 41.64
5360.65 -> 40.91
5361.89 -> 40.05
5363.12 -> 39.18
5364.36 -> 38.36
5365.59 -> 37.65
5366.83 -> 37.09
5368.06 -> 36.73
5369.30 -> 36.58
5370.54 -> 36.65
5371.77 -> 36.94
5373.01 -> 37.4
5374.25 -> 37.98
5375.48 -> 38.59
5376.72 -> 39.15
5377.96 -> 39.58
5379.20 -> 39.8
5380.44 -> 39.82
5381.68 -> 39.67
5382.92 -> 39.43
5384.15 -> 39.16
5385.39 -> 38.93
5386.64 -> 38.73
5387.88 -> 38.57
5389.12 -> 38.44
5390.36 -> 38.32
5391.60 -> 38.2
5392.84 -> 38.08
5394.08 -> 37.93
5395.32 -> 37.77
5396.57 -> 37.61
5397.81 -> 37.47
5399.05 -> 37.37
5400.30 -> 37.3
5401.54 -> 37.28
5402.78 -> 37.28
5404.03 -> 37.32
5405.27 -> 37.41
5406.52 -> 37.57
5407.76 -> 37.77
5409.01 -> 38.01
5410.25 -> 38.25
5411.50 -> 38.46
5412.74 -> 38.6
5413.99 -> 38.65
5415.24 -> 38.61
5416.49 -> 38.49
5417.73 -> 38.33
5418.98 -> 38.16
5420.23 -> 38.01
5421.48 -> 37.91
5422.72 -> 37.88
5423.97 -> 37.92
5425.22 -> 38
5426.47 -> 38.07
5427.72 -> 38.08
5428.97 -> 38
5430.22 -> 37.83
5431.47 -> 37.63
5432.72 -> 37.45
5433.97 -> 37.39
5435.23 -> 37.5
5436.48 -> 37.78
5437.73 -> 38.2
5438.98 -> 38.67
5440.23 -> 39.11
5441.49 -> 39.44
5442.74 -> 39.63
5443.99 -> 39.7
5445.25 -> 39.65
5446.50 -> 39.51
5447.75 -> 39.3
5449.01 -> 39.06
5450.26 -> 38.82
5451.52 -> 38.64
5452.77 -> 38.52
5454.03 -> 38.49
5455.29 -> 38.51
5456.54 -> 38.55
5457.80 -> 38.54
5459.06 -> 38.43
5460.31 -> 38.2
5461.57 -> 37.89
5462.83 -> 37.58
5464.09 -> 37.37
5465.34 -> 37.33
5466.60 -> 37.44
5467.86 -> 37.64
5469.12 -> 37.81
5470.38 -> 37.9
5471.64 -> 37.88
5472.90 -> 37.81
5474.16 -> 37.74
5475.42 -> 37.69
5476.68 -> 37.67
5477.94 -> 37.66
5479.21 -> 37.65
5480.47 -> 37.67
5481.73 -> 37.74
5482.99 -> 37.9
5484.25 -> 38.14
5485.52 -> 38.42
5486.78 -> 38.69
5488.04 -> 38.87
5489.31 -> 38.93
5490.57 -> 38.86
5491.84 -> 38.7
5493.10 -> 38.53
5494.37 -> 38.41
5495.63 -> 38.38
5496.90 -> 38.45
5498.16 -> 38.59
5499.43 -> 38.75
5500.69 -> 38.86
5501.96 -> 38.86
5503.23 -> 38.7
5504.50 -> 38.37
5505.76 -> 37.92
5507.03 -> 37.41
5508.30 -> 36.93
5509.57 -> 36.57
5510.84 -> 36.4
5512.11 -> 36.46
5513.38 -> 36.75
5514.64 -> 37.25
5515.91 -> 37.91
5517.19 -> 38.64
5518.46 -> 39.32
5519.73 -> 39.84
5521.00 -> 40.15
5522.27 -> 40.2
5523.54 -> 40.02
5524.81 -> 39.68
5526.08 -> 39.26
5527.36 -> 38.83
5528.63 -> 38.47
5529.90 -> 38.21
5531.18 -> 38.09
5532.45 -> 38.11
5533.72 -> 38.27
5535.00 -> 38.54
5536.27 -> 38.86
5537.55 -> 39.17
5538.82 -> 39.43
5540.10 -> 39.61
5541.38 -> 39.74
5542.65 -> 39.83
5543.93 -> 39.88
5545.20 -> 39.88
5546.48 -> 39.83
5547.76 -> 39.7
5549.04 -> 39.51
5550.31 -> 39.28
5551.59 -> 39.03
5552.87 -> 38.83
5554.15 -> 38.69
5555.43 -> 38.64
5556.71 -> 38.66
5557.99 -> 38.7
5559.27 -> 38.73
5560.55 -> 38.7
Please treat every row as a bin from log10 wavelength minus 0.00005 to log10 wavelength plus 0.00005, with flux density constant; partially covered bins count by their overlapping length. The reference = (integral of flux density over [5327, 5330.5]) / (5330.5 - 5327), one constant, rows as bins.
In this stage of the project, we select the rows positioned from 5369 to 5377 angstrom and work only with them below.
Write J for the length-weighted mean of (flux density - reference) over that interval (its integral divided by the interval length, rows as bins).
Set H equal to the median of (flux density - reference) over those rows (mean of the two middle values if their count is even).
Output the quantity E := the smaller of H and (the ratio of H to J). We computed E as 0.84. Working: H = 1.0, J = 1.2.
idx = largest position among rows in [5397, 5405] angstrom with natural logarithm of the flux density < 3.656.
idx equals 5404.03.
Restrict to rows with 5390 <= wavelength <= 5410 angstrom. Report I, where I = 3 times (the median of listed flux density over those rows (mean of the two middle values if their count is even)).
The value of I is 113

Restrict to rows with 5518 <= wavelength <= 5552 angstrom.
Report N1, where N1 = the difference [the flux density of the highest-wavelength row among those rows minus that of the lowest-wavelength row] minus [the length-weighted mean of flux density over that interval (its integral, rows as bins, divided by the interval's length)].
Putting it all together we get -39.6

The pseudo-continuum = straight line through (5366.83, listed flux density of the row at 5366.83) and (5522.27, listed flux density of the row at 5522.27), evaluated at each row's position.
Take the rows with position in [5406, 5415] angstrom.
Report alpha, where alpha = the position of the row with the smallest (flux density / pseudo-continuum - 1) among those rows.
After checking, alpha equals 5406.52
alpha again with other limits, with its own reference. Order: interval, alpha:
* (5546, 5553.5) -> 5552.87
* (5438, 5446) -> 5438.98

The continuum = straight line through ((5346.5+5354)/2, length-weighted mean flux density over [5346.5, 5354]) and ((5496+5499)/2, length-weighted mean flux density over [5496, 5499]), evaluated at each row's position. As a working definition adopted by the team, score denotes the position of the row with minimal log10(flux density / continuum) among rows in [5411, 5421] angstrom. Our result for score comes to 5420.23 angstrom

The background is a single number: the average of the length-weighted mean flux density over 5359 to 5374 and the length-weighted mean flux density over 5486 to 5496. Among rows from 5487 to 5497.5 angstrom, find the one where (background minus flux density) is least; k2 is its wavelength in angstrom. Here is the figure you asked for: 5489.31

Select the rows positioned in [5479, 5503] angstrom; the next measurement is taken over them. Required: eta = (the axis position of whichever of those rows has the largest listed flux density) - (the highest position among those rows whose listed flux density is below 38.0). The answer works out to 6.3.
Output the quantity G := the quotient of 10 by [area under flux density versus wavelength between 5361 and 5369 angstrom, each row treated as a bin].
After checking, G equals 0.033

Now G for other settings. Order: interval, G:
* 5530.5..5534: 0.075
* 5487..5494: 0.037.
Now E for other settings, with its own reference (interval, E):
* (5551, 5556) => 0.99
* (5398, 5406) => 0.90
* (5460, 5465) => 1.02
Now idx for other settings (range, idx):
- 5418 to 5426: 5425.22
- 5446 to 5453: 5452.77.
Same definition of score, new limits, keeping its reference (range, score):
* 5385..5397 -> 5396.57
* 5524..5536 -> 5531.18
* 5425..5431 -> 5430.22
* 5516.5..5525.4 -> 5517.19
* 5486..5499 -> 5495.63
